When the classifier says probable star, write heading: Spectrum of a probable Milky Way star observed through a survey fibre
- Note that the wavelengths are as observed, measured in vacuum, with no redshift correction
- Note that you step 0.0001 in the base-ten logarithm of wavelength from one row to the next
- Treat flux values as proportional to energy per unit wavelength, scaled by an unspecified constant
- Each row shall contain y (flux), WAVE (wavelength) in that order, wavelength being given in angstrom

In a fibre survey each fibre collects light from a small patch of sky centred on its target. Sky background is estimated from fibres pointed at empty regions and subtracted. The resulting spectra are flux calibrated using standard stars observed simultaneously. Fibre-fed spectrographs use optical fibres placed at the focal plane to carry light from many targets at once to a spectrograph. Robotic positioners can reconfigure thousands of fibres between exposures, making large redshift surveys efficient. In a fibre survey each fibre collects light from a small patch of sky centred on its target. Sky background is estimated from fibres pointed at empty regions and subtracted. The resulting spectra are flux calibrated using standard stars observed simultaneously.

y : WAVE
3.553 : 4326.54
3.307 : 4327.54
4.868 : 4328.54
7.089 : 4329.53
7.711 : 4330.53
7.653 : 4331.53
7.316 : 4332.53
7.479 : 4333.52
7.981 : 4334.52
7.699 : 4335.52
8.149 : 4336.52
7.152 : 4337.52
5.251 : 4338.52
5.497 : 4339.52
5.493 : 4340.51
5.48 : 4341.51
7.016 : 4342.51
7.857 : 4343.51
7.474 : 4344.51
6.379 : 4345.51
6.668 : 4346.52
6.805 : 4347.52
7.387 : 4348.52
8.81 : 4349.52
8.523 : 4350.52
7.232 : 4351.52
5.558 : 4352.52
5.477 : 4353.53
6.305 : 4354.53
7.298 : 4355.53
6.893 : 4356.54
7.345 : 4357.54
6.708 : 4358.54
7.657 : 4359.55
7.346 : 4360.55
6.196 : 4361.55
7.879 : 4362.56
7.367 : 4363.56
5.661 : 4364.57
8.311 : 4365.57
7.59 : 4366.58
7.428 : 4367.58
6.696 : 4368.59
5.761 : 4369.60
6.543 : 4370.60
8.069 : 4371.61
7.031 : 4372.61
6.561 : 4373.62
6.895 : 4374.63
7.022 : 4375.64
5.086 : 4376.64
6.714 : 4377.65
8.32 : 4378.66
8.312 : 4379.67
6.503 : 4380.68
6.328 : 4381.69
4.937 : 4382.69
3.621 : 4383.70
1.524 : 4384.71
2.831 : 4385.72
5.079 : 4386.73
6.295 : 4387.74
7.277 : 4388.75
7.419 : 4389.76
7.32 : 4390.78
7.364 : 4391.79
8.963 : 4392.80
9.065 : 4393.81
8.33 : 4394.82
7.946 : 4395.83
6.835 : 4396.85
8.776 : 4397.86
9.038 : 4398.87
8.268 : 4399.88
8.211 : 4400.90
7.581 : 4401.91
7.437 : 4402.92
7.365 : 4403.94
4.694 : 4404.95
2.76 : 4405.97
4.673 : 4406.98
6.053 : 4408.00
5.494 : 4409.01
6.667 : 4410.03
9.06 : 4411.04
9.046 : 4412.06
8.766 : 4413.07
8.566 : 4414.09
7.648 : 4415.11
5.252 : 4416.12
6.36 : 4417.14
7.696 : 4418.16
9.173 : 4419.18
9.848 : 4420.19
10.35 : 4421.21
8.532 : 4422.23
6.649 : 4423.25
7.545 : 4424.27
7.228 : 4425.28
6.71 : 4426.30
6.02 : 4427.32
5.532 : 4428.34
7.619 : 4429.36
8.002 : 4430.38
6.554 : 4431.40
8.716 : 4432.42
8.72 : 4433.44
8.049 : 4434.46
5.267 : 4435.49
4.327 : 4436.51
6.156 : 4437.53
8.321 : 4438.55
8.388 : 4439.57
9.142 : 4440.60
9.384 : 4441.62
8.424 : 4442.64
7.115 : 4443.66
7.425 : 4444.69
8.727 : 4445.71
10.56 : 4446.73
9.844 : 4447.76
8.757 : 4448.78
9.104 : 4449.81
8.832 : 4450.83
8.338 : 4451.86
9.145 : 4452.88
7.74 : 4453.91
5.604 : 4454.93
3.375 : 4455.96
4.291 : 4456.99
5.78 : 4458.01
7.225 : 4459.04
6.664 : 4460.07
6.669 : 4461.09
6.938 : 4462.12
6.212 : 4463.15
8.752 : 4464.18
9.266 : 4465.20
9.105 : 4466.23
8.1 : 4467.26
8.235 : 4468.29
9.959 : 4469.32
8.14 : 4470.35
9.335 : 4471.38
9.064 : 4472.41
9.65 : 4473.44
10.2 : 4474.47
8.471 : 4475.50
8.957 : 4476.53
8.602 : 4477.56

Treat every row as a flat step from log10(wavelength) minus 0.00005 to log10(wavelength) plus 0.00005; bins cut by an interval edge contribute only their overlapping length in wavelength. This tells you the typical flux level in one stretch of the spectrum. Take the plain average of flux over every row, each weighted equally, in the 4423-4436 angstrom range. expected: 7.1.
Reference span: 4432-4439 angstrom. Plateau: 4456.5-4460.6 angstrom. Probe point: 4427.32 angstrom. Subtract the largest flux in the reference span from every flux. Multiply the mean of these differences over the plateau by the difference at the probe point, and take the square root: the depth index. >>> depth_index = 2.71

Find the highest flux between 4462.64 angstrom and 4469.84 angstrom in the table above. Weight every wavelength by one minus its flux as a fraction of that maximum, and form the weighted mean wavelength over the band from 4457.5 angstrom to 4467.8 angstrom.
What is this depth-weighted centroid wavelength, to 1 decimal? 4461.5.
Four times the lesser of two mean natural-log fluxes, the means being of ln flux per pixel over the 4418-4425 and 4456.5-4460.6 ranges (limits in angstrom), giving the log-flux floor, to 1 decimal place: 7.1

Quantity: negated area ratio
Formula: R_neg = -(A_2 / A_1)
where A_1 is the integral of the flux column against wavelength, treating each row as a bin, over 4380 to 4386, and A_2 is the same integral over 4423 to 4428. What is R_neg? -1.3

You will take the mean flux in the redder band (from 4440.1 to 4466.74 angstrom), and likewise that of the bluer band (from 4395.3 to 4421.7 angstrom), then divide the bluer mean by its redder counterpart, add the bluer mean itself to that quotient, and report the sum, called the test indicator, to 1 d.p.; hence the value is 8.4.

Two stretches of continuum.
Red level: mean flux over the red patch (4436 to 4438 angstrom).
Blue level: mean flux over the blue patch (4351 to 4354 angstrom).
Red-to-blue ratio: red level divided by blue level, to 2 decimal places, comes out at 0.86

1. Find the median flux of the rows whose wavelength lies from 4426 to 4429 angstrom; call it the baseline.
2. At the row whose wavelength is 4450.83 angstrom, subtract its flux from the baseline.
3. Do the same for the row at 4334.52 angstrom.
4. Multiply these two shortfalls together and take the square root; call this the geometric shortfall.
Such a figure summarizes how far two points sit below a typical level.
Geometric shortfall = 2.3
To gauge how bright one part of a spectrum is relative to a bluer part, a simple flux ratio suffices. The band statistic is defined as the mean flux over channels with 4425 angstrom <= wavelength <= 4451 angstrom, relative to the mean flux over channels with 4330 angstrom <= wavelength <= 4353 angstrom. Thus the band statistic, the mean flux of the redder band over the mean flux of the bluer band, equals 1.10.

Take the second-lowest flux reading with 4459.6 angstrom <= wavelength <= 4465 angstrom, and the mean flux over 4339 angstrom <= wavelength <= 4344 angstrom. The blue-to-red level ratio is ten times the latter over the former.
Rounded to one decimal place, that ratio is 9.4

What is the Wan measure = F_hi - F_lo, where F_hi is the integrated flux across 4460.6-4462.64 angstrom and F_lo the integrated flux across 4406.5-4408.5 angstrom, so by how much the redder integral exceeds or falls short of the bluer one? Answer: 3.1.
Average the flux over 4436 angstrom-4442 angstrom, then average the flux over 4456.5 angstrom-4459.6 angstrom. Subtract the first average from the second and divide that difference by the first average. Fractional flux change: -0.24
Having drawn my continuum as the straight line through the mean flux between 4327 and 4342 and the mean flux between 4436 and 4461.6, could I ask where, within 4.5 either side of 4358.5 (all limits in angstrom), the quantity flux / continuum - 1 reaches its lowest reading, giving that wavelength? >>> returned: 4361.55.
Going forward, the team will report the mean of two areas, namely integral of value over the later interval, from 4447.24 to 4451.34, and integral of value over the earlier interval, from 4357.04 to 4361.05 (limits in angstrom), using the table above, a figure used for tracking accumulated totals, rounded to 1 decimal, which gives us 33.3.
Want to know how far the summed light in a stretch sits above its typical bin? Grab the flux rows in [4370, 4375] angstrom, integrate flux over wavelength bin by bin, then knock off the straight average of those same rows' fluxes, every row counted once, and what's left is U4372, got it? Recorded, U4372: 28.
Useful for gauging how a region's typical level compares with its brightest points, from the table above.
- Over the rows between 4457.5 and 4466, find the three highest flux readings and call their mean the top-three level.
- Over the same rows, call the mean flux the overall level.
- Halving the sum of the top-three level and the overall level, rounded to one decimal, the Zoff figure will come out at 7.8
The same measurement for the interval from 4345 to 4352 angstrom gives 7.8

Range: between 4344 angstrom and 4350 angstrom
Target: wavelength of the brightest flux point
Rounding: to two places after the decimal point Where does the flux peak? 4349.52 angstrom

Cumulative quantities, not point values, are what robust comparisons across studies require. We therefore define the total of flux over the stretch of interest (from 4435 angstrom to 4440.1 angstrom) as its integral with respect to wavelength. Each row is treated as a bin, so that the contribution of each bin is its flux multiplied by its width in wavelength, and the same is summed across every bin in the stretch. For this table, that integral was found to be 33.2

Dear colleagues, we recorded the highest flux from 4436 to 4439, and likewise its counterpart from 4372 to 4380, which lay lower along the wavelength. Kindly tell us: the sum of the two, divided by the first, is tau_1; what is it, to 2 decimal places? 2.00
